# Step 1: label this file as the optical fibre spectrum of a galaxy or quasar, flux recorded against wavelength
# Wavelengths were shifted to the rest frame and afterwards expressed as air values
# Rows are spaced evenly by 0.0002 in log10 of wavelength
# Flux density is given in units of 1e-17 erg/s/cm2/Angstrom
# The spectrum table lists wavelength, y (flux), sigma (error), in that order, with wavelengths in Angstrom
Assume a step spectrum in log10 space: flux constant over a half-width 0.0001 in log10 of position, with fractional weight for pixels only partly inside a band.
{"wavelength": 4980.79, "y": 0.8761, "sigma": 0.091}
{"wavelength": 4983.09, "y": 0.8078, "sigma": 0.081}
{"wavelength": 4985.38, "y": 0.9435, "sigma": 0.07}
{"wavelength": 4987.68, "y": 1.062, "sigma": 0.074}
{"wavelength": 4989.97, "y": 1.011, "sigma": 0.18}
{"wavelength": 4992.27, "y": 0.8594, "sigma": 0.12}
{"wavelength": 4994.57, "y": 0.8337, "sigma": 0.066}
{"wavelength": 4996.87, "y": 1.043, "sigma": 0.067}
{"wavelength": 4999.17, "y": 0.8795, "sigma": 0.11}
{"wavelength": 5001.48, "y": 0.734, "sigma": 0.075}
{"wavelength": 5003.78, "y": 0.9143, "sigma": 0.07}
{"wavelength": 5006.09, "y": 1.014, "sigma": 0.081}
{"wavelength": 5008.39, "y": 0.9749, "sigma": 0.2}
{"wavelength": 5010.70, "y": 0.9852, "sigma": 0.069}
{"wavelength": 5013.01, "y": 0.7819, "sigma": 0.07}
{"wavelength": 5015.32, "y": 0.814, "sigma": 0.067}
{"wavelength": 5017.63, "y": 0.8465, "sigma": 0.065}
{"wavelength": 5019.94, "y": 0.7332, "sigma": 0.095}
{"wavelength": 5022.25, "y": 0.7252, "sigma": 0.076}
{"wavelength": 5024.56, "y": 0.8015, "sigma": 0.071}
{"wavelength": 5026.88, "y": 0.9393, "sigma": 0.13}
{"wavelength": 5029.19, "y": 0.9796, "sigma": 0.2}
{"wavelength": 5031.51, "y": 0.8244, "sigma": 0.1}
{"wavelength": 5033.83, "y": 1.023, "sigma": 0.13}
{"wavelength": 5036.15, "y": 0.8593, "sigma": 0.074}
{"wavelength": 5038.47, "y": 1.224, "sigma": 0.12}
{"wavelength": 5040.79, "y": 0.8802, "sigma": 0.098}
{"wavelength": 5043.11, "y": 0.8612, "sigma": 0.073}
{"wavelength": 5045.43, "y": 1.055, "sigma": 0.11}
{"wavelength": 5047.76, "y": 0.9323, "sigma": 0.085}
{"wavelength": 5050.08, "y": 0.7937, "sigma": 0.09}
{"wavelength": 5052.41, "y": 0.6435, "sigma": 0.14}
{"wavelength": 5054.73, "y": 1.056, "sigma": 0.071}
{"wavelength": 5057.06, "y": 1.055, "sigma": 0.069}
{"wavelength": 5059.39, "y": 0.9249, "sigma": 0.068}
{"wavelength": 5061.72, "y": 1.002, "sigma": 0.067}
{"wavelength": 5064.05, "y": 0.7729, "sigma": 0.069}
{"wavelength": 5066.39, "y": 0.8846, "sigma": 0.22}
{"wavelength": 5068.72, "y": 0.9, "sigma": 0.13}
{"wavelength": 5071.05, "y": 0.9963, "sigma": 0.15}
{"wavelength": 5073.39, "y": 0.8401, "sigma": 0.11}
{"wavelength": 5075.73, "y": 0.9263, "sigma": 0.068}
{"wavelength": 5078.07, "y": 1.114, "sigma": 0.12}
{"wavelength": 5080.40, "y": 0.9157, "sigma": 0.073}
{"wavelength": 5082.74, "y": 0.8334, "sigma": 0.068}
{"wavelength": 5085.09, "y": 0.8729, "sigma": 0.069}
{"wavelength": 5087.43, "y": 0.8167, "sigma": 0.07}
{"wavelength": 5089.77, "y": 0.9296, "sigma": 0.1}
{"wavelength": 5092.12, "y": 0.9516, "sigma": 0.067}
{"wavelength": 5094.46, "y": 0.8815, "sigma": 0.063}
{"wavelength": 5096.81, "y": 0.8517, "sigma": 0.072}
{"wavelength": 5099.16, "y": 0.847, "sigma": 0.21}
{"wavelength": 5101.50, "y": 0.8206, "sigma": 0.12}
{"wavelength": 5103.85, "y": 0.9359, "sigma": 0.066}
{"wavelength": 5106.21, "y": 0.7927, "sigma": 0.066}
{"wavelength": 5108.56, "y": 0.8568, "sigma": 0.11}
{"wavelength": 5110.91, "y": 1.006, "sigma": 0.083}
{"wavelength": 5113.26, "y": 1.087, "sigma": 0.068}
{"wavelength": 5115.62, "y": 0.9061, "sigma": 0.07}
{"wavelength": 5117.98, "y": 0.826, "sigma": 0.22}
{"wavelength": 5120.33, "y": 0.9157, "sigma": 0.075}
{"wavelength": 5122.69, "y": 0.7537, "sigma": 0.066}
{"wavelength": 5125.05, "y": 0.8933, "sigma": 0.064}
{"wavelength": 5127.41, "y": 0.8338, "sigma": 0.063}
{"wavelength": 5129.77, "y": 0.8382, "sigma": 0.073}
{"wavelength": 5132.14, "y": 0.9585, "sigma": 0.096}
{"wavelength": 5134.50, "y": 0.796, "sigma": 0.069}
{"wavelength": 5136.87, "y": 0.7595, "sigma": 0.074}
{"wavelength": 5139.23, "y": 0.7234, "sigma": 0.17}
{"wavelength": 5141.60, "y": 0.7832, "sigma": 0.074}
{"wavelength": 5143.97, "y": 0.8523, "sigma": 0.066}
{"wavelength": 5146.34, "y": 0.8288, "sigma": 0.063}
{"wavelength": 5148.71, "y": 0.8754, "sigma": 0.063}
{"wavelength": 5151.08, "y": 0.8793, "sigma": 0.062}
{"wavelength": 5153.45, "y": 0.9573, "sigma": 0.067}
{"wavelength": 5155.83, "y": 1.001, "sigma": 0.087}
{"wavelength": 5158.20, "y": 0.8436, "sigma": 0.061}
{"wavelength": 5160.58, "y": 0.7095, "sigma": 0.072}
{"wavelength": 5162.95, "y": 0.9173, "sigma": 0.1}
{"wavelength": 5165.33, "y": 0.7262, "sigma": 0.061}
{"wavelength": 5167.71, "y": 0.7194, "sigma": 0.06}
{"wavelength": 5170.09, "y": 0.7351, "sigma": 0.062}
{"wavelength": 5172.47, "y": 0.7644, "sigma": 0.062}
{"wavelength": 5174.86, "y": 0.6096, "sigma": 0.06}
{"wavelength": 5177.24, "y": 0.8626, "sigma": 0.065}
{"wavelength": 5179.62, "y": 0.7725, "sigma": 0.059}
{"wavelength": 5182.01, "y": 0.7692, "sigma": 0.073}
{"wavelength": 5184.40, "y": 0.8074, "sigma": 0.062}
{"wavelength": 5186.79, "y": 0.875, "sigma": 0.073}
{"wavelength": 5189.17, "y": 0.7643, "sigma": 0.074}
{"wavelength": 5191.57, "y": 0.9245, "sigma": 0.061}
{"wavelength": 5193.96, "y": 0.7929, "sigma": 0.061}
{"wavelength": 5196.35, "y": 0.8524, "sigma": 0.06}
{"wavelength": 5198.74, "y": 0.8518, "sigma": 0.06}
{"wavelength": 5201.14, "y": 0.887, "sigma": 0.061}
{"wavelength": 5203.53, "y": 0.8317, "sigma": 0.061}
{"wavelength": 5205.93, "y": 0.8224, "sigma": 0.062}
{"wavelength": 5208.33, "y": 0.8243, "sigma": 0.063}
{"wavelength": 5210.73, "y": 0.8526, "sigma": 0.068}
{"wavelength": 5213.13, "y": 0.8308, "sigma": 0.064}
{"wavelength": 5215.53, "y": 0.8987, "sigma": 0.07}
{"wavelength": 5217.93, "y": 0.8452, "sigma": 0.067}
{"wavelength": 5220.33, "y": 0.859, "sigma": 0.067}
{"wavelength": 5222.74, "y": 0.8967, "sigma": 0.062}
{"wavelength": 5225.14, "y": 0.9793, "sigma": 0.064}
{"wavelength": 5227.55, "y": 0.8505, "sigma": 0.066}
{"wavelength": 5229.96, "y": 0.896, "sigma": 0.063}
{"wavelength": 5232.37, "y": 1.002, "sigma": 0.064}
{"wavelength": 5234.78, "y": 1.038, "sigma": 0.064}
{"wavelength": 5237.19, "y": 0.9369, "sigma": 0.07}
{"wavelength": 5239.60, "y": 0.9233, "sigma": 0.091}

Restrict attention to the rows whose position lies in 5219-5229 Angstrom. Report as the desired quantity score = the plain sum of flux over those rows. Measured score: 3.6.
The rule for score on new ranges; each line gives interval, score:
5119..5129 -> 3.4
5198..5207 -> 3.4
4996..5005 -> 3.6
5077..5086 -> 3.7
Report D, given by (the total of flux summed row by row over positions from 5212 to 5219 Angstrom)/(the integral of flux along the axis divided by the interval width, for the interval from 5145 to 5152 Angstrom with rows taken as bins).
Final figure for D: 2.99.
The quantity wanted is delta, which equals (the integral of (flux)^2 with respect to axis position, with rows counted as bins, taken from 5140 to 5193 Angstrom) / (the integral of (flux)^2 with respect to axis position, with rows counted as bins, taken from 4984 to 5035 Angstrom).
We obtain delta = 0.9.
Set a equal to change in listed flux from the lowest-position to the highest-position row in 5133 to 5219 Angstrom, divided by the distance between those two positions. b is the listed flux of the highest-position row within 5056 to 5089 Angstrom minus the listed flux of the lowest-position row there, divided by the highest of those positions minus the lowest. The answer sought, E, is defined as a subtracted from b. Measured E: -0.008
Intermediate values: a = 0.0006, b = -0.008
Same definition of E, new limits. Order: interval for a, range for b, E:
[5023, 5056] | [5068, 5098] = -0.010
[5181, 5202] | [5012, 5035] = 0.005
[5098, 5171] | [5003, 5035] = 0.005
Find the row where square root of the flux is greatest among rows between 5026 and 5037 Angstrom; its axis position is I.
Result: 5033.83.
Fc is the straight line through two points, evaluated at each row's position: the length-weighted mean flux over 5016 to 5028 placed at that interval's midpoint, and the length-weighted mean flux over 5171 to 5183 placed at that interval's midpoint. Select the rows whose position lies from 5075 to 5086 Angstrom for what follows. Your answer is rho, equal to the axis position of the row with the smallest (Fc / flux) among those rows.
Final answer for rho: 5078.07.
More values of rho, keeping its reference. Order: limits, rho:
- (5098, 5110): 5103.85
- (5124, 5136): 5132.14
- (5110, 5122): 5113.26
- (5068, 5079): 5078.07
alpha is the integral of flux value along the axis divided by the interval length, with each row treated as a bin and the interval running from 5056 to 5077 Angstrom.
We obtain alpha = 0.922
